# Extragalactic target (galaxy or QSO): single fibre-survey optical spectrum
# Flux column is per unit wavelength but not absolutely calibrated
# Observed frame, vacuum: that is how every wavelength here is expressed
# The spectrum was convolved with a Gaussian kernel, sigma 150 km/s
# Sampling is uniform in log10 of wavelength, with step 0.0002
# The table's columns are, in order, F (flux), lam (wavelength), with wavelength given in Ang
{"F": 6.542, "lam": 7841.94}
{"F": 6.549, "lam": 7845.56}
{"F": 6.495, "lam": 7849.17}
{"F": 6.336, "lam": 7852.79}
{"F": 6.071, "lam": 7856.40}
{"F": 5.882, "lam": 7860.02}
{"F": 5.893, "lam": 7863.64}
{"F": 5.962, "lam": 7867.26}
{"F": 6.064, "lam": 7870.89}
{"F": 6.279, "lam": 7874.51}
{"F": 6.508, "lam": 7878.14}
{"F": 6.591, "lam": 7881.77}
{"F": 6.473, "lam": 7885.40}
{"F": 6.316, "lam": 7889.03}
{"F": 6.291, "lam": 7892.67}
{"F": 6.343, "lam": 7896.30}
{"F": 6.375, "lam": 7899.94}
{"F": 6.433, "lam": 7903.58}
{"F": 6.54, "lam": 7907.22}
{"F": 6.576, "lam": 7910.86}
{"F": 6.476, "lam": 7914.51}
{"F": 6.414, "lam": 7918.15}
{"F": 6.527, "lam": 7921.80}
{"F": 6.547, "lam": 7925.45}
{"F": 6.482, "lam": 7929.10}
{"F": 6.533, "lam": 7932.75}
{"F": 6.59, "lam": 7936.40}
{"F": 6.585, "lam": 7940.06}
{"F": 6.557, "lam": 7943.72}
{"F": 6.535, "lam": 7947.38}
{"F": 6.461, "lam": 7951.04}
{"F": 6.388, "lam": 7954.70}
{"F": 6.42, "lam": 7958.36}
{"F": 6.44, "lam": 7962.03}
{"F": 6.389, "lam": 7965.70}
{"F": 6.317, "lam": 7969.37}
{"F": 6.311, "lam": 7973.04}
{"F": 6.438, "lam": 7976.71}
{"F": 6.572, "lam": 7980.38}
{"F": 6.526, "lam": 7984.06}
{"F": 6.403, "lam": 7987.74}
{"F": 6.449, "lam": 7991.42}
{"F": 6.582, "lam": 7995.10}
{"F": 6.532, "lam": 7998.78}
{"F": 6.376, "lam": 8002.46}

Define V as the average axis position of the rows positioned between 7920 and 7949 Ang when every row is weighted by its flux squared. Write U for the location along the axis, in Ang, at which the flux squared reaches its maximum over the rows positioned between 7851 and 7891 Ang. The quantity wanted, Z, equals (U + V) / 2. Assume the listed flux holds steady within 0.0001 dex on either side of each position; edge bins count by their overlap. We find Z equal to 7908.2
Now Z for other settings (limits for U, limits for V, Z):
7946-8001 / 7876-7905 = 7942.9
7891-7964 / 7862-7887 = 7905.7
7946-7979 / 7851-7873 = 7904.5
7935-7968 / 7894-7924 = 7922.8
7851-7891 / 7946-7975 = 7920.9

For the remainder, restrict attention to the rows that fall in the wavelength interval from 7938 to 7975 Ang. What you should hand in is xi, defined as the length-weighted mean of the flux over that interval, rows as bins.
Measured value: 6.440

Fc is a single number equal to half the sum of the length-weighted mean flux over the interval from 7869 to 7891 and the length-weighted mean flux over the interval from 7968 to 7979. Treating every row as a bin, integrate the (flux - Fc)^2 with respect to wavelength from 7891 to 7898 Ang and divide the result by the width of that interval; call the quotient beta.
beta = 0.003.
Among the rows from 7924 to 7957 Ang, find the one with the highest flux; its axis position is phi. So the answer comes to 7936.40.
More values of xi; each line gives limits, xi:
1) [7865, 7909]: 6.343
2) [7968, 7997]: 6.453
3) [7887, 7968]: 6.463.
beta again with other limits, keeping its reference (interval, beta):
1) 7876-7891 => 0.020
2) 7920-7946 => 0.032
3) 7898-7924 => 0.017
